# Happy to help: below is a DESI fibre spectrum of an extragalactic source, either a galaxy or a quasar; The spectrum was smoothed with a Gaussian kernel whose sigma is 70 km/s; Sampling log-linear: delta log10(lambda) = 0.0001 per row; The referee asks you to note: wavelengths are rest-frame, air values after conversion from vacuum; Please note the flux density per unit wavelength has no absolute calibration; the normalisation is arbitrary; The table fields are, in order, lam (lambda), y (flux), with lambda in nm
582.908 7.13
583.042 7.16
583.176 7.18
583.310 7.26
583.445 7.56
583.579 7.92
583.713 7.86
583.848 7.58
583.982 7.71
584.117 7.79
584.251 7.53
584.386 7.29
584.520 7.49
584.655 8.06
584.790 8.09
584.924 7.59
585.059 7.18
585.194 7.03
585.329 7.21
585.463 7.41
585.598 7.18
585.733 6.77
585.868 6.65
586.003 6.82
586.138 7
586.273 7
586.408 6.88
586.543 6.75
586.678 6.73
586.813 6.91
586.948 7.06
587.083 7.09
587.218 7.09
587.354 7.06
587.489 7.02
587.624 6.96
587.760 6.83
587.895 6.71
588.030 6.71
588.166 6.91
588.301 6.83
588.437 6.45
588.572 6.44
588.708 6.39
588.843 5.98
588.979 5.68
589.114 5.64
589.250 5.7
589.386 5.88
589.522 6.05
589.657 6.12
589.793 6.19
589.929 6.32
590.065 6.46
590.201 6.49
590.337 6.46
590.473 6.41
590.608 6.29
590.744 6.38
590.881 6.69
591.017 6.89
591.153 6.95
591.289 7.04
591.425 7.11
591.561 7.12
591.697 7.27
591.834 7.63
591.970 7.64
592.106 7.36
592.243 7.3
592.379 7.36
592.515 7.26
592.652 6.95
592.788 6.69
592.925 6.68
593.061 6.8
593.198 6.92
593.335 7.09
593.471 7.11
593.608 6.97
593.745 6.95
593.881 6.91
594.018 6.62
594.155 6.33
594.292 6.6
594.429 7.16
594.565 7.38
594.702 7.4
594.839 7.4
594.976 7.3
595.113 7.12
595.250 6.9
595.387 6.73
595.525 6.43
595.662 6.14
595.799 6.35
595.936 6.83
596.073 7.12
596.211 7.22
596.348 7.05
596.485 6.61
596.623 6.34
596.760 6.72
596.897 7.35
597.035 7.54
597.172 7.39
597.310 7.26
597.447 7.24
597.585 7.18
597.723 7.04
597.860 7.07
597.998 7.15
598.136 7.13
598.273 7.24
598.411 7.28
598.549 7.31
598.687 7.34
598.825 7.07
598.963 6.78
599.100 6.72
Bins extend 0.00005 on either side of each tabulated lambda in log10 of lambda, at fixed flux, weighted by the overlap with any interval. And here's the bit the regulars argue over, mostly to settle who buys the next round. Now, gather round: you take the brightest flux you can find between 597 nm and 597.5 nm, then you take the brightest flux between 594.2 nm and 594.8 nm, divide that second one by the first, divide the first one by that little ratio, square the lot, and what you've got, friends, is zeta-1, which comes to 59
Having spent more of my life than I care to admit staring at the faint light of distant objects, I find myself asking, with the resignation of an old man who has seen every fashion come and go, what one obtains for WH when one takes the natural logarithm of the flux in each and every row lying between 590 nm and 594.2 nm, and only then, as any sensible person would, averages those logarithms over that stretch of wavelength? 1.93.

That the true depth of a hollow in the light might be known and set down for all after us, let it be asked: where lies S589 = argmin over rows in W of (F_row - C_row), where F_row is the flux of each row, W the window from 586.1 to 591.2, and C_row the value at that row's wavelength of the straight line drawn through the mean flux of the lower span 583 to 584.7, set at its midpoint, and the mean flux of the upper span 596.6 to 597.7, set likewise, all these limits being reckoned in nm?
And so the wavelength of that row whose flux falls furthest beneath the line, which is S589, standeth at 589.114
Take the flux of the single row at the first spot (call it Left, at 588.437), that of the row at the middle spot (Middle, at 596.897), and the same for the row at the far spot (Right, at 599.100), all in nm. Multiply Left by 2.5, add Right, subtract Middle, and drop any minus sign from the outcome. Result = 15.5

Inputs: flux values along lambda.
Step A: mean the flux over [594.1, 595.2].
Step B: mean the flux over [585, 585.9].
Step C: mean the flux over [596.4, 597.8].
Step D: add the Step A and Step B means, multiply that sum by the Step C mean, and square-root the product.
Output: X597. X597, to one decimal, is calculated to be 10.0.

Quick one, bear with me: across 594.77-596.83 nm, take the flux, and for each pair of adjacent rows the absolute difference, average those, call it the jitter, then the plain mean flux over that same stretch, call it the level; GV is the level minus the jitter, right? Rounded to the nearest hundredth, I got 6.56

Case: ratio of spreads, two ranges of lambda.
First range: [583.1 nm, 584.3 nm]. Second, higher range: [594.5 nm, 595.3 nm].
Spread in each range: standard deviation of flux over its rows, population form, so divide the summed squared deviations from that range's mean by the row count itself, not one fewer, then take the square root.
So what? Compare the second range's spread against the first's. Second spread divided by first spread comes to 0.8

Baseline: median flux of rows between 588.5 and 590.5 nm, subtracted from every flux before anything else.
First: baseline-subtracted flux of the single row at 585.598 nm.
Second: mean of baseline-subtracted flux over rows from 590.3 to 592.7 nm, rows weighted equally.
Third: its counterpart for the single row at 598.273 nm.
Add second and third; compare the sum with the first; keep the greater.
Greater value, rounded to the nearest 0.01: 1.87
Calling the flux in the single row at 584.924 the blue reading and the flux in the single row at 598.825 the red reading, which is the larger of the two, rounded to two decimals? 7.59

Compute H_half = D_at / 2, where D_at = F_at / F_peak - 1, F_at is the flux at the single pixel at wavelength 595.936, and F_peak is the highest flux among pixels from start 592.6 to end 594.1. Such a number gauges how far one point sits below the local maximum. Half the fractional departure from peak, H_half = -0.020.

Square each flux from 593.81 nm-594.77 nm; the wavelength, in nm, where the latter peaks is 594.702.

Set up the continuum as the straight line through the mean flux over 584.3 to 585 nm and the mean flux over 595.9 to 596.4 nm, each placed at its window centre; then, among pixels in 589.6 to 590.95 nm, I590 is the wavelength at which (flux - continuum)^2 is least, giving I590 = 590.881 nm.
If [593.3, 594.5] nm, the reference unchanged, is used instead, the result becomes 594.429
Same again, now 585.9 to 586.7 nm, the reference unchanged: 586.273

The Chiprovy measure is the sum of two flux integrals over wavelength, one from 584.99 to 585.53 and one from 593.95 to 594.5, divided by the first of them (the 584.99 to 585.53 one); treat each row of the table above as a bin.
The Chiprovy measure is 1.94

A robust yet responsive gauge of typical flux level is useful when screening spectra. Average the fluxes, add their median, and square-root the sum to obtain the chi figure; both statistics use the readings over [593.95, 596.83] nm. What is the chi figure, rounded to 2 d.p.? 3.70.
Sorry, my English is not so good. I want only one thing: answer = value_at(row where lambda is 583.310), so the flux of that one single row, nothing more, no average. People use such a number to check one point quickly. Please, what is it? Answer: 7.26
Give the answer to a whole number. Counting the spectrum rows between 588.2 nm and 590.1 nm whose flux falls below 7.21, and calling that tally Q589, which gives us 14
